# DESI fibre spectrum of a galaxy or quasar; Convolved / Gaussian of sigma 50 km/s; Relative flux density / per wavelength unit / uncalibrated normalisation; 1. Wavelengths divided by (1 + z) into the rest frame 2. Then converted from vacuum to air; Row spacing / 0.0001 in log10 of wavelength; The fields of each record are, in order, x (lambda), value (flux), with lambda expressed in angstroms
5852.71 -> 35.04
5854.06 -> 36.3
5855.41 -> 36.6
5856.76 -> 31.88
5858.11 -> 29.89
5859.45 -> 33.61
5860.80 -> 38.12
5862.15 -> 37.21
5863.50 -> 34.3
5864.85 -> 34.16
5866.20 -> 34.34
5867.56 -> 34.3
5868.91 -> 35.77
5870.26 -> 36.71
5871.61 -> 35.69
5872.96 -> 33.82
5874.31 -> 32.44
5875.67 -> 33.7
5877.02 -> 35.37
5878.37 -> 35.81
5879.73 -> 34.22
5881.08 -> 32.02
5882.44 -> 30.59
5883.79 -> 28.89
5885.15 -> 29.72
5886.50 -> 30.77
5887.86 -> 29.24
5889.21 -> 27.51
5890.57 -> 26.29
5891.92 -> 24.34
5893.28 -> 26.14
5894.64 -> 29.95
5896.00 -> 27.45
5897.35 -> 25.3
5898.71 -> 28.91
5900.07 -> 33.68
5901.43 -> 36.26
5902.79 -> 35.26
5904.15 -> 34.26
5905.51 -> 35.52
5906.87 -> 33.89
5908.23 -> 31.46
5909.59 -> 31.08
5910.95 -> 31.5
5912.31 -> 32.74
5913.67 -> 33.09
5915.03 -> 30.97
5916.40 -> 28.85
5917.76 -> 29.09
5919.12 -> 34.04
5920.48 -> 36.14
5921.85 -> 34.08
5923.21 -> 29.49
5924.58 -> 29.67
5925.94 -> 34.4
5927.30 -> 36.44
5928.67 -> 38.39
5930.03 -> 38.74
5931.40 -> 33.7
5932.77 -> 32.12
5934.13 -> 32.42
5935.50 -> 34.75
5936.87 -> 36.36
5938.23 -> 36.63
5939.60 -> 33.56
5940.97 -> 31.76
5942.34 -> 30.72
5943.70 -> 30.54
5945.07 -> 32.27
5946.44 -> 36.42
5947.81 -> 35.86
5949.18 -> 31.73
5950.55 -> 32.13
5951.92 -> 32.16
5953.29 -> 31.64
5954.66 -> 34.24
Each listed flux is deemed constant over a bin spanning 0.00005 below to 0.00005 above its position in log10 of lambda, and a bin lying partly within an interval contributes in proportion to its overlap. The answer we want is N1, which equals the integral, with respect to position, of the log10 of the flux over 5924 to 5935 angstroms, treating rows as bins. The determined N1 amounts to 16.9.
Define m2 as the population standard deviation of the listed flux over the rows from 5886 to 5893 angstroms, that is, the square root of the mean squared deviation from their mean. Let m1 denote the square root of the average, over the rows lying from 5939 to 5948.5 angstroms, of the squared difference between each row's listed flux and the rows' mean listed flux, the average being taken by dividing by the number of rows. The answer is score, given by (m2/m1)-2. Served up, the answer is -0.98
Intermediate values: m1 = 2.2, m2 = 2.2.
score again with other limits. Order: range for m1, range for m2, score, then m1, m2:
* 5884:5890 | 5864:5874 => -1.15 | 1.2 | 1.0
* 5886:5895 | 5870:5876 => -1.29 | 2.2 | 1.5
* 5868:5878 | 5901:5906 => -1.48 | 1.4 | 0.7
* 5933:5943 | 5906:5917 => -1.31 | 2.1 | 1.5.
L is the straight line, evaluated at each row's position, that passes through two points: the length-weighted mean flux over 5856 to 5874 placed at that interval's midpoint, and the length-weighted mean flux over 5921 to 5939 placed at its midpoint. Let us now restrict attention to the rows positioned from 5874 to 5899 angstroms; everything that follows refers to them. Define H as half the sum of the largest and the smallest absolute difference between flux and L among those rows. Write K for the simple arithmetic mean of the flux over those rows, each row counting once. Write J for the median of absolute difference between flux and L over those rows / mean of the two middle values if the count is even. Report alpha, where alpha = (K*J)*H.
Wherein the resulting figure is 754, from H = 5.2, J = 4.8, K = 29.9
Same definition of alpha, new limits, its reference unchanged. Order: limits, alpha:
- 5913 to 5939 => 191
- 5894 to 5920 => 441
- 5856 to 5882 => 96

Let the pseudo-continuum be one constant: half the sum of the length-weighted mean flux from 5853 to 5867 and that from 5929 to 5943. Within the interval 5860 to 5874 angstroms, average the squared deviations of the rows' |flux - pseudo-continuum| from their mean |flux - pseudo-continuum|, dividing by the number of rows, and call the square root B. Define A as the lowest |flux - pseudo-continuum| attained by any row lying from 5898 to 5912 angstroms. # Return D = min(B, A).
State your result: 0.15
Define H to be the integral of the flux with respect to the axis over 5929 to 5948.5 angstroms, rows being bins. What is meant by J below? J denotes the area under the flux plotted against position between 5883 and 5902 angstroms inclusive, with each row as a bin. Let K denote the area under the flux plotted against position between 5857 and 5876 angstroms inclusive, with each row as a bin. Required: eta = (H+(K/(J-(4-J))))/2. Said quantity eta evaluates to 333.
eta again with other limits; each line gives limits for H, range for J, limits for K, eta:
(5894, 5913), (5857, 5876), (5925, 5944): 304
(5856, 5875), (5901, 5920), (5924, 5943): 328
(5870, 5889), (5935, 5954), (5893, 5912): 310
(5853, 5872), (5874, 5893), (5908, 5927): 332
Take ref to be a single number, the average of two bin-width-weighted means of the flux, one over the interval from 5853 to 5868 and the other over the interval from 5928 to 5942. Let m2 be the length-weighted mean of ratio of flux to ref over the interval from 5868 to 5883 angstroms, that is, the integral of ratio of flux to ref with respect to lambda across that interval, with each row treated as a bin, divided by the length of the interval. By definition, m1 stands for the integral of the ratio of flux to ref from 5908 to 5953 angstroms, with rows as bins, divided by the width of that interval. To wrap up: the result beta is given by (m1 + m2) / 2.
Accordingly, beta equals 0.971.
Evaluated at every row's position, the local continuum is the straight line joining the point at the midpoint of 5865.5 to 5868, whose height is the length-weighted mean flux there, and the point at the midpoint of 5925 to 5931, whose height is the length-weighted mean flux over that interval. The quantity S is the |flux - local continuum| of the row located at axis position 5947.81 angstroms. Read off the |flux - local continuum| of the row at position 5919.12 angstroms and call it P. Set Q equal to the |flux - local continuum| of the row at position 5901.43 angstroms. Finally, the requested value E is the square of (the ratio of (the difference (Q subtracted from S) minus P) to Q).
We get 4.0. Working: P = 2.2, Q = 1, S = 1.4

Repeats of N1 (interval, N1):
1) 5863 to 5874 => 17.0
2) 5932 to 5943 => 16.8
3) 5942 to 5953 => 16.7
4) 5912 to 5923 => 16.6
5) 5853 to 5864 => 16.9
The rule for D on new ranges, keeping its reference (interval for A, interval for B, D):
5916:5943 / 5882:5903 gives 0.01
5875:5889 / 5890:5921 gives 0.19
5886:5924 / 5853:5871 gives 0.15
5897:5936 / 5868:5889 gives 0.01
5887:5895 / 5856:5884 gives 1.54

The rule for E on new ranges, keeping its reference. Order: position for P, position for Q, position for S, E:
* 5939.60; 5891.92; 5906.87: 1.3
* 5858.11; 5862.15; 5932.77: 0.6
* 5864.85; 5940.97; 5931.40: 0.2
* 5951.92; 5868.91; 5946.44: 16.1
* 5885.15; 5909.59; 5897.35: 0.0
